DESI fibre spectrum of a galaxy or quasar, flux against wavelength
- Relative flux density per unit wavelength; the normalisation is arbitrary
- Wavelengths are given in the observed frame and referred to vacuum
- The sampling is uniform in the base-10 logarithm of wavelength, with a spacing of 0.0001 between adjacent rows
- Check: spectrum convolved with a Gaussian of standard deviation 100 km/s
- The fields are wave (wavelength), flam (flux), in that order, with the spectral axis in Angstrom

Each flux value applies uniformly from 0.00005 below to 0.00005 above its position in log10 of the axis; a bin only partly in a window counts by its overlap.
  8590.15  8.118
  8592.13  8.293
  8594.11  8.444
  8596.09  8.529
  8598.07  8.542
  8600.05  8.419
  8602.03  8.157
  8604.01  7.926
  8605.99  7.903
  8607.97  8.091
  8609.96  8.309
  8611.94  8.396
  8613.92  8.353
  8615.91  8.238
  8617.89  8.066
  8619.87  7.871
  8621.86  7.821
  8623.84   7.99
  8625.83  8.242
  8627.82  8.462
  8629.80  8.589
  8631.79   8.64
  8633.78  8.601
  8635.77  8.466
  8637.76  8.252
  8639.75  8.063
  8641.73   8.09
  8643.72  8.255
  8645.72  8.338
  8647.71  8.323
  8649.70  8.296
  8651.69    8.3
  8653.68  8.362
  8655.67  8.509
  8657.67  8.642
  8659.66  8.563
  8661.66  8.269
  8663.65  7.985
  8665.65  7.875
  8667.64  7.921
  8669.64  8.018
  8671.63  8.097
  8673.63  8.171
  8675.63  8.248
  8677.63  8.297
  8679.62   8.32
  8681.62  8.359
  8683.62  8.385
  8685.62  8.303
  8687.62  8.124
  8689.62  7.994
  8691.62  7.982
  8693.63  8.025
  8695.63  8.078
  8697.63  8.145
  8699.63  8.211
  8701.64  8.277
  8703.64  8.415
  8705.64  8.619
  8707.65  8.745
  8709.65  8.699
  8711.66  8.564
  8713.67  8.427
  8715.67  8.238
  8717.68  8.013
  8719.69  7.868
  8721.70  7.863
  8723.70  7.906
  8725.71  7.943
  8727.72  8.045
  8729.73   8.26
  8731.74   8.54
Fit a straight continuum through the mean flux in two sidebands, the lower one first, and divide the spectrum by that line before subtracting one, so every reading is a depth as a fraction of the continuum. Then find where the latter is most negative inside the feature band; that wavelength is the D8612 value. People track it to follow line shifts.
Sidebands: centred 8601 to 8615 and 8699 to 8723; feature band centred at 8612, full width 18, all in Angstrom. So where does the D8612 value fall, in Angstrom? 8619.87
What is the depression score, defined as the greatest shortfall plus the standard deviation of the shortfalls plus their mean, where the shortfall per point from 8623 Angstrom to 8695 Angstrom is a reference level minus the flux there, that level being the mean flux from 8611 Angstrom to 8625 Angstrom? 0.29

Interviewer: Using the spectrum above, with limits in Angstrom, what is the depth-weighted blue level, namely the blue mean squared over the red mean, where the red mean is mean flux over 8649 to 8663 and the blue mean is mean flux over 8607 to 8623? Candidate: 7.88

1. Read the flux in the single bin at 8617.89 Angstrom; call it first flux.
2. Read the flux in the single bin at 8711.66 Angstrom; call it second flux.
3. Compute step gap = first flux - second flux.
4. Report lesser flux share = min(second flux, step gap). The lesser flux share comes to -0.5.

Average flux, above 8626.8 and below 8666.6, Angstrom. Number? 8.34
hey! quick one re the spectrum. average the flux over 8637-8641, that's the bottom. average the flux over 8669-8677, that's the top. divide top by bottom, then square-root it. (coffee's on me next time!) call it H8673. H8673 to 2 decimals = 1.00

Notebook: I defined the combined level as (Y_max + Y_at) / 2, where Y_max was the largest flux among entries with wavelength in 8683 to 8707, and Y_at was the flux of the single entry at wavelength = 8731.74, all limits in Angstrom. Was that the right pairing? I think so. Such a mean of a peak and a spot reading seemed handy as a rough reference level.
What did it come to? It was 8.58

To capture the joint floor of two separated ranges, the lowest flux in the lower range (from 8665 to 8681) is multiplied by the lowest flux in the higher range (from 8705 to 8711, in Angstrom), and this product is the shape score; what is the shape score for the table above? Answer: 68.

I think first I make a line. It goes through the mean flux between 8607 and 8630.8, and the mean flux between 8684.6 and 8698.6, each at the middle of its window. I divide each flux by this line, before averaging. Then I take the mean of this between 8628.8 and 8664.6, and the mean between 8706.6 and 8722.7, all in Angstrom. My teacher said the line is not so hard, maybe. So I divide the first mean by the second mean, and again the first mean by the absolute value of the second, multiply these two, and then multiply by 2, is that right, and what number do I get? 1.98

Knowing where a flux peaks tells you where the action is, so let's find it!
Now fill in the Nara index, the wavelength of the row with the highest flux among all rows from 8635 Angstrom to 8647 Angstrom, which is 8635.77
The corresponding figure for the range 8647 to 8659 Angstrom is 8657.67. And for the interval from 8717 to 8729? 8727.72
